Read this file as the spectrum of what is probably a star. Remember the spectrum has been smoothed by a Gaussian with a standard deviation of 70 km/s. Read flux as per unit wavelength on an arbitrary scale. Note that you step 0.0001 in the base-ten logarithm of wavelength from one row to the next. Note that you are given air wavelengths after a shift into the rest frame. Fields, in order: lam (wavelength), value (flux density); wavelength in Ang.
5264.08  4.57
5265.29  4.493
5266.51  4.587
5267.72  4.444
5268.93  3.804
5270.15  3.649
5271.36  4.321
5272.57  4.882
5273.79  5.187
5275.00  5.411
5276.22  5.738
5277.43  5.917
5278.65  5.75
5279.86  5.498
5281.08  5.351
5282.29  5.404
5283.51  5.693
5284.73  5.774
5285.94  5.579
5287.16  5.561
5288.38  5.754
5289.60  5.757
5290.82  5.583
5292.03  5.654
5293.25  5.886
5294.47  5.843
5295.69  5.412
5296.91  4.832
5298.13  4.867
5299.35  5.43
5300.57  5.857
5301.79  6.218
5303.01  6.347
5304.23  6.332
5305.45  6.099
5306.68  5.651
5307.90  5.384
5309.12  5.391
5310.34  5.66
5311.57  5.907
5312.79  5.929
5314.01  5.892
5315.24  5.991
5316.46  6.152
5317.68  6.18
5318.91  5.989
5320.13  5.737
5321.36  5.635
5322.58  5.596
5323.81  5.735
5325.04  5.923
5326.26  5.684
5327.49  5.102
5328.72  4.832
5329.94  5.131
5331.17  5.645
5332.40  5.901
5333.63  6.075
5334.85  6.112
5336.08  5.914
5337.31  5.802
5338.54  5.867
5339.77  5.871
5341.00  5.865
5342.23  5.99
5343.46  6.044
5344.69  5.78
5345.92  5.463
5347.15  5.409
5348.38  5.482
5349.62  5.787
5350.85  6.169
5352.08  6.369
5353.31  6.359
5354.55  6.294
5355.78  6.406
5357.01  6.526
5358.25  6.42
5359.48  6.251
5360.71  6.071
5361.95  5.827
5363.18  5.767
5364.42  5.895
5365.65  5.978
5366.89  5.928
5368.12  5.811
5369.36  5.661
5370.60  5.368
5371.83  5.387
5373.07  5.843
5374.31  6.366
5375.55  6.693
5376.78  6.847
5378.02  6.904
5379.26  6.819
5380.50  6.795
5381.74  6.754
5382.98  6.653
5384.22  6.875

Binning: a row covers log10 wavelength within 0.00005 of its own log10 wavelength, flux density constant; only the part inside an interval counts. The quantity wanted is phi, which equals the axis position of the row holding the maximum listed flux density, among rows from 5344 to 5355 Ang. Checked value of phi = 5352.08 Ang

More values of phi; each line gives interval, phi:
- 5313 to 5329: 5317.68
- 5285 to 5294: 5293.25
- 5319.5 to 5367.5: 5357.01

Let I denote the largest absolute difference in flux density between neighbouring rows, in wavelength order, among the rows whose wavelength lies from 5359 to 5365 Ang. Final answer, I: 0.24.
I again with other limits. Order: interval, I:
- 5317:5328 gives 0.58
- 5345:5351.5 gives 0.38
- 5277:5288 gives 0.29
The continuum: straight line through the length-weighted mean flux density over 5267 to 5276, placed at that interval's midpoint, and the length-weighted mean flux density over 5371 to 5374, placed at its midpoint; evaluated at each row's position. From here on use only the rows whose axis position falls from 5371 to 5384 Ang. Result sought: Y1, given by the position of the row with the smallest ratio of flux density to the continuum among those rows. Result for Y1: 5371.83 Ang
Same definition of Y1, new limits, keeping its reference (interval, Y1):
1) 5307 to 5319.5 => 5309.12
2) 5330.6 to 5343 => 5331.17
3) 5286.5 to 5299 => 5296.91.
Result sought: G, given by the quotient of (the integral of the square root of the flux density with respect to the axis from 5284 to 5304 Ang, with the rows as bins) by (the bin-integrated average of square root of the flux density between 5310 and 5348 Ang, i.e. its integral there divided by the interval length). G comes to 20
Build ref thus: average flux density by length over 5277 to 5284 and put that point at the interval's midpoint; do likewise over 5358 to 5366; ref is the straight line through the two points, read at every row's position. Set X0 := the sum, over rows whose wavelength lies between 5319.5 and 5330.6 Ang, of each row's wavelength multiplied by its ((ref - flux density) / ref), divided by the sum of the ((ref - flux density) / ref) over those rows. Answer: 5327.5 Ang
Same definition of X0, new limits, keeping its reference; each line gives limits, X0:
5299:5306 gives 5303.8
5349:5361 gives 5355.8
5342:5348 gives 5347.0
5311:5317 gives 5314.6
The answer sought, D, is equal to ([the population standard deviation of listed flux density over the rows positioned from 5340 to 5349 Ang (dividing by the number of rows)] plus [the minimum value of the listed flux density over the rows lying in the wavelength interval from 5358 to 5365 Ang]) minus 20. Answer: -14.0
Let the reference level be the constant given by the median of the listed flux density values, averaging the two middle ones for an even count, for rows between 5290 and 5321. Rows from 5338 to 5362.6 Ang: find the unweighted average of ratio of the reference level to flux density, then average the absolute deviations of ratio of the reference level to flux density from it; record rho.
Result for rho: 0.046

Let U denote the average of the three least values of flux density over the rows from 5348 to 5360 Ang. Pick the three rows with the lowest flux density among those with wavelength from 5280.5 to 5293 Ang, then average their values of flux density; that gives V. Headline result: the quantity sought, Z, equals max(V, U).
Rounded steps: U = 5.81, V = 5.44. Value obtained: 5.81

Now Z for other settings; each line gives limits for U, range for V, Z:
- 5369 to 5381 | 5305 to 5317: 5.48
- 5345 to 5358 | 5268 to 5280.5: 5.45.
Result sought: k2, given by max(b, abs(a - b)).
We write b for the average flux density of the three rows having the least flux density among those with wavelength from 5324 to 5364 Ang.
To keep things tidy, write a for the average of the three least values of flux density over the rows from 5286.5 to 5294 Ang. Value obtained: 5.02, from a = 5.6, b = 5.0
